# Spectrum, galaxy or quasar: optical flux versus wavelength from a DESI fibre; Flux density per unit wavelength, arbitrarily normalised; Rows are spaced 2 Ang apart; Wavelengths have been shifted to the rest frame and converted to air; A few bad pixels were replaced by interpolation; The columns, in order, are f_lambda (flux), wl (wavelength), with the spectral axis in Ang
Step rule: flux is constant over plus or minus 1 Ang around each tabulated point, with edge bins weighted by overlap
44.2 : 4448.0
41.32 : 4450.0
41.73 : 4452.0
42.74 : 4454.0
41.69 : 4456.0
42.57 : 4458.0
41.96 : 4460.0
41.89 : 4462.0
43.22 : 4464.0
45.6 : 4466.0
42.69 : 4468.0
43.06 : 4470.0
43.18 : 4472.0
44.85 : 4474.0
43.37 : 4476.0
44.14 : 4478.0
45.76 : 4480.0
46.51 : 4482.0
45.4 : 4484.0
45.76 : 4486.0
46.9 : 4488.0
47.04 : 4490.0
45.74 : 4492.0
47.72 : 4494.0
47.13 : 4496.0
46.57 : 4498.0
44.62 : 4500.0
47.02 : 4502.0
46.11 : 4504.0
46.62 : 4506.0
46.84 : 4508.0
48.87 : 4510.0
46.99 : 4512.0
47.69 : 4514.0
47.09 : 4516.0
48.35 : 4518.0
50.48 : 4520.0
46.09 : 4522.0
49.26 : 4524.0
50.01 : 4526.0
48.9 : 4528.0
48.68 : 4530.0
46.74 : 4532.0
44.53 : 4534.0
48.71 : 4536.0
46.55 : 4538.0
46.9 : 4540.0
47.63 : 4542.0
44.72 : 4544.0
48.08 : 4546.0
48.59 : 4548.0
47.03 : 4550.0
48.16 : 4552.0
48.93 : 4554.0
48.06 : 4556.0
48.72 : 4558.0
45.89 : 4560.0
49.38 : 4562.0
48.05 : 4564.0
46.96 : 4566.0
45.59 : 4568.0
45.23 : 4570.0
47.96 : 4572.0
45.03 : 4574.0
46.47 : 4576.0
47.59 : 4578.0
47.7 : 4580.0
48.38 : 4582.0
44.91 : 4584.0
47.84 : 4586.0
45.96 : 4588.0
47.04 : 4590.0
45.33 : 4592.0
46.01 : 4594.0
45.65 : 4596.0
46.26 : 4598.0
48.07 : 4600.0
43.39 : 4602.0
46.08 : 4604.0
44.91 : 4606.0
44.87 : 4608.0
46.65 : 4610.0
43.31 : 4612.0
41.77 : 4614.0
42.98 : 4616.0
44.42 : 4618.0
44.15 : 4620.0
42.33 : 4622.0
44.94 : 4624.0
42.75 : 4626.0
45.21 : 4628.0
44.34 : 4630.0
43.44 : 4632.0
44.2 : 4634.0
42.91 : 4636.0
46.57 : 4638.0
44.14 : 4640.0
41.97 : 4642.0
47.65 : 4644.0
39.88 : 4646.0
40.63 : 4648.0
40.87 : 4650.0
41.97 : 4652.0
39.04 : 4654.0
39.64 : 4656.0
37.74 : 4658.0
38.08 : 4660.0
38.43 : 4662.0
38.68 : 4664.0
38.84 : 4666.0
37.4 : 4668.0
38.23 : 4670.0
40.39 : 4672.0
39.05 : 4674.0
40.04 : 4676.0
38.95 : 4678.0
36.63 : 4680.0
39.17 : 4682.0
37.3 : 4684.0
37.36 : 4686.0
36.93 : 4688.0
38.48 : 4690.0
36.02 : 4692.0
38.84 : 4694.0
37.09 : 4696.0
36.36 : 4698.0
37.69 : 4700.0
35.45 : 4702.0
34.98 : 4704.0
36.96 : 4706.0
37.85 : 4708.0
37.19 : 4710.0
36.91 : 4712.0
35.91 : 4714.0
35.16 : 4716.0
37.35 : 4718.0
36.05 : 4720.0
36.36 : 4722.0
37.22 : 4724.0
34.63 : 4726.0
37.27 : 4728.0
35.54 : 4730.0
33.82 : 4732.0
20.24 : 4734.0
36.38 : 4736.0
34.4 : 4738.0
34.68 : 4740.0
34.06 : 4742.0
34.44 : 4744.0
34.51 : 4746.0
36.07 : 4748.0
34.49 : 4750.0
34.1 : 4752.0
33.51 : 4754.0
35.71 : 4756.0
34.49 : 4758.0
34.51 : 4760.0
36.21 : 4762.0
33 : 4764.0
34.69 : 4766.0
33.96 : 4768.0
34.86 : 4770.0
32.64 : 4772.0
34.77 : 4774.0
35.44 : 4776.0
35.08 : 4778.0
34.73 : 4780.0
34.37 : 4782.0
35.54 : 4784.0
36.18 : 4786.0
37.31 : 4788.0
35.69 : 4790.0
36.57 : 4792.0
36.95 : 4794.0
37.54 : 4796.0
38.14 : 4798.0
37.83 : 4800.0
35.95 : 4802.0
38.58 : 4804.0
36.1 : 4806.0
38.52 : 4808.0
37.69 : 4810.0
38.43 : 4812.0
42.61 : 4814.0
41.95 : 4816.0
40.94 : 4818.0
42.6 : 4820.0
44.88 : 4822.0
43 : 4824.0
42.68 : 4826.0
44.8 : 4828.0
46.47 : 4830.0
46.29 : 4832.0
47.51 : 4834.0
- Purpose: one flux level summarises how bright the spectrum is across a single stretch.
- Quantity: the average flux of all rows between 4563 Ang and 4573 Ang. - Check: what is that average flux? 47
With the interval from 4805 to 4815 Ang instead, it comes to 39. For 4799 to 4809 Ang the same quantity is 37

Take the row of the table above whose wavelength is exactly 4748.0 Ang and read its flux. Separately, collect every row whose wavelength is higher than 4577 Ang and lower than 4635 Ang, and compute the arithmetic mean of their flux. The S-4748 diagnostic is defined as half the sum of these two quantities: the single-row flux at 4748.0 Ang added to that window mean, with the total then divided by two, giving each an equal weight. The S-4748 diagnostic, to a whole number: 41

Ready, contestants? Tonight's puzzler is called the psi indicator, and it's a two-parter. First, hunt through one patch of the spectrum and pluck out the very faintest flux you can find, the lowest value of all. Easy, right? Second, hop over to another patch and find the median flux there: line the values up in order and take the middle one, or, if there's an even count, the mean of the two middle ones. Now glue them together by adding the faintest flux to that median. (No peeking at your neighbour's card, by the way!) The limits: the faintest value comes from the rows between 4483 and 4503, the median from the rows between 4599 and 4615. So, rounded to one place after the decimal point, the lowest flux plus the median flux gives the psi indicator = 89.5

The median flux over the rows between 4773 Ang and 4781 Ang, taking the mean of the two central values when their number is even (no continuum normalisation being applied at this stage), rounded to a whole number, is 35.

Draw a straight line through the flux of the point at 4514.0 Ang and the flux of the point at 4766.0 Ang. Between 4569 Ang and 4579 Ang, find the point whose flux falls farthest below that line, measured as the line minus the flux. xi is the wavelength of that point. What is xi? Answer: 4570.0 Ang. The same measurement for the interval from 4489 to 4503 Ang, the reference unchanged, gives 4500.0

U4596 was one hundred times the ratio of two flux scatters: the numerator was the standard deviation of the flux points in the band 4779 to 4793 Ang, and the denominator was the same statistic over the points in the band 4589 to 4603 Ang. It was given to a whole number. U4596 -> 70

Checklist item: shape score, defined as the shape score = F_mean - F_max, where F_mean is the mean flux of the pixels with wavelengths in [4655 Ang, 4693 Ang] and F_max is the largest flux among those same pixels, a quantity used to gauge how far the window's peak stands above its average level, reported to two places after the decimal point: -2.11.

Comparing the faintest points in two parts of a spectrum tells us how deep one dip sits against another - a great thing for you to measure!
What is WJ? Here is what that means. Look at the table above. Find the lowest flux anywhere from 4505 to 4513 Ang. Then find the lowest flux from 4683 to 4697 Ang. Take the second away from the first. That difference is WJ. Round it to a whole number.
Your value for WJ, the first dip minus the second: 11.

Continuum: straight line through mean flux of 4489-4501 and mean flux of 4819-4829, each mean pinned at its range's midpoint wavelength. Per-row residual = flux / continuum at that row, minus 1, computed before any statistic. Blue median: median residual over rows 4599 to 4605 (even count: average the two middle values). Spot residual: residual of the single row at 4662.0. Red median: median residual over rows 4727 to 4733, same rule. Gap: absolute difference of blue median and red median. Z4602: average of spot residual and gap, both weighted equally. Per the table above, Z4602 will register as 0.033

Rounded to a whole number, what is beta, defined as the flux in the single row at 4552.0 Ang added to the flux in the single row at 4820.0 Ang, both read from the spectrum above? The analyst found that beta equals 91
